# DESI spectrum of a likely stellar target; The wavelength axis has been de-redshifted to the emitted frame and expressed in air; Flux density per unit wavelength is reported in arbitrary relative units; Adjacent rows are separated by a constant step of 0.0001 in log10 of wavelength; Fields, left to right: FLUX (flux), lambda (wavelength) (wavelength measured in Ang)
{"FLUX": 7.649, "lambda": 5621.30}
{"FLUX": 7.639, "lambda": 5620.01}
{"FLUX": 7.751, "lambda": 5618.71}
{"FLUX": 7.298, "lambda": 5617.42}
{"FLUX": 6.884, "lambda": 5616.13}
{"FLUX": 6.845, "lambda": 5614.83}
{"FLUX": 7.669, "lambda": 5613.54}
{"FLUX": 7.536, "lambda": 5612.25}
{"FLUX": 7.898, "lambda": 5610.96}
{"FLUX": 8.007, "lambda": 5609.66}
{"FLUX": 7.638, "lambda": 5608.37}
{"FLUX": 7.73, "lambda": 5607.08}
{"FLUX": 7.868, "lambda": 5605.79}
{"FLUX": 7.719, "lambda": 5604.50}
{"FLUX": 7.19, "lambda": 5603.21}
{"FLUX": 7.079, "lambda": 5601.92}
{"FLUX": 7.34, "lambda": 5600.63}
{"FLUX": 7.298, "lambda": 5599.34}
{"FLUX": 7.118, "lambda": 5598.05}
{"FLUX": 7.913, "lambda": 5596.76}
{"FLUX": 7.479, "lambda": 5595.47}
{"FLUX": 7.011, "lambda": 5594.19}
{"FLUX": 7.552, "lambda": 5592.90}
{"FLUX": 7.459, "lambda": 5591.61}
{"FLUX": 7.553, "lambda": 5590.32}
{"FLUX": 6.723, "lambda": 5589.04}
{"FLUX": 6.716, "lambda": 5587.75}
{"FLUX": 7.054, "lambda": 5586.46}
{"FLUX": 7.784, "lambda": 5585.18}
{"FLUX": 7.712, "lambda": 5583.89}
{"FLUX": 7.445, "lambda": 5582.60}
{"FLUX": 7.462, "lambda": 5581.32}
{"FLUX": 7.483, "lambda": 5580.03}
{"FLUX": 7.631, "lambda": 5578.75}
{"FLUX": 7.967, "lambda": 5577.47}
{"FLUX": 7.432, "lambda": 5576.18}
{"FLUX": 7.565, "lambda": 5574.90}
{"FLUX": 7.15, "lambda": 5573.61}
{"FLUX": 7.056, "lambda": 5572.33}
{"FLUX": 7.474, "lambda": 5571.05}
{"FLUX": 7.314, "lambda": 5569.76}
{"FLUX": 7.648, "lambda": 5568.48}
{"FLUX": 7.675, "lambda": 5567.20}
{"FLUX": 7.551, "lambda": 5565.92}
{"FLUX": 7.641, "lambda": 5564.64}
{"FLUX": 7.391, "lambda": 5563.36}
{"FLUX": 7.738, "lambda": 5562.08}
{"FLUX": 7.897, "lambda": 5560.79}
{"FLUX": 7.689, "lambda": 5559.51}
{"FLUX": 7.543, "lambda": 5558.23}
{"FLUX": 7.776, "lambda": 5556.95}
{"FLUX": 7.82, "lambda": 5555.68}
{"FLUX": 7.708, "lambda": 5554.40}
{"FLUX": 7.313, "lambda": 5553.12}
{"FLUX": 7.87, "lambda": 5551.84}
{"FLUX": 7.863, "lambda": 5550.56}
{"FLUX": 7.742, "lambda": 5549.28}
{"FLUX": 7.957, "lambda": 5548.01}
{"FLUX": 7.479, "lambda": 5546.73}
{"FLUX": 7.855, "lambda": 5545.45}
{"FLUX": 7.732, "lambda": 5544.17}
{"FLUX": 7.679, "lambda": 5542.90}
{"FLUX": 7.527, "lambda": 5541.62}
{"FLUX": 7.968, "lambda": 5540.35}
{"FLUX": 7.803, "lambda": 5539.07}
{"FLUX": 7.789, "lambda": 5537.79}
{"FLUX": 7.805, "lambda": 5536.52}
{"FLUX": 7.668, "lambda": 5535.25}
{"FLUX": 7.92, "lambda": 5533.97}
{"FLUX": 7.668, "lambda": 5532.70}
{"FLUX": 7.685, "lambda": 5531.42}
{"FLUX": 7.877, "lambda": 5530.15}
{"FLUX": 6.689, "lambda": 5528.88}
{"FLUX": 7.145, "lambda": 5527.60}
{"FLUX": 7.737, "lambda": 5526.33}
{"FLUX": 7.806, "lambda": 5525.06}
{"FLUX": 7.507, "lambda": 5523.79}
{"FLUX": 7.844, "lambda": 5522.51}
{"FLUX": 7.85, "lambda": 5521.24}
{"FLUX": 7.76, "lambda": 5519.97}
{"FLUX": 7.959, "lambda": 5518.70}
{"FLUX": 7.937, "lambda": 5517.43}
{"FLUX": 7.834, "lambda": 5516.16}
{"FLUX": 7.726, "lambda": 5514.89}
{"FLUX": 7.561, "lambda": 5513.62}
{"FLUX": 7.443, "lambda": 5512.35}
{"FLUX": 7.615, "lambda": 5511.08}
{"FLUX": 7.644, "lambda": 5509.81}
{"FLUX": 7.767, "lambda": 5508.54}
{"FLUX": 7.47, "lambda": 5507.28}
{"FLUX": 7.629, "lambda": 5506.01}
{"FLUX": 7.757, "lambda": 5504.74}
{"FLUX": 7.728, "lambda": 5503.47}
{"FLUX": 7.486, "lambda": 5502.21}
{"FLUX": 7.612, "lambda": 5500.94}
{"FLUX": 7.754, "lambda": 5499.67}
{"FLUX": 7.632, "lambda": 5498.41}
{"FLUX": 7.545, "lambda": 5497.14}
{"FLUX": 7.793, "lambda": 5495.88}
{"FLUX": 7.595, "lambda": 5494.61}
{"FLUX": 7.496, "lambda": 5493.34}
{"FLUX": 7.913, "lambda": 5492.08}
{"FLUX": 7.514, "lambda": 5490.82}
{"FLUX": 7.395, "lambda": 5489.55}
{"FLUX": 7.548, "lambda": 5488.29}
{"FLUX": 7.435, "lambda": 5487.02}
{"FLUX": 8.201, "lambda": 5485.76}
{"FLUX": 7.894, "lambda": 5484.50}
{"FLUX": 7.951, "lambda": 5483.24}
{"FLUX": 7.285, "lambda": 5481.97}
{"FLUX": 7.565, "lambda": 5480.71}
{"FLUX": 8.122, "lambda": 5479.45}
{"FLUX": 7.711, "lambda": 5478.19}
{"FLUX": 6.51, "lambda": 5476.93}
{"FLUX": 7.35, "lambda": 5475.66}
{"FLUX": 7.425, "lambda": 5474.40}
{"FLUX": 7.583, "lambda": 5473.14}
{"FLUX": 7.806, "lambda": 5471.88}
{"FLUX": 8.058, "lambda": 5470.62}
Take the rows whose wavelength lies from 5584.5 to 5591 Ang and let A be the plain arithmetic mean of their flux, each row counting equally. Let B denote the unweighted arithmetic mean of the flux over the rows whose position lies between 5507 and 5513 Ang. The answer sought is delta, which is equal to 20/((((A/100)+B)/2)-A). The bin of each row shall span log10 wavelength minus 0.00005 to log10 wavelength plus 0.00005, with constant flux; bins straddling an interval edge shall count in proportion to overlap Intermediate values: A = 7.17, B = 7.59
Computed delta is -5.99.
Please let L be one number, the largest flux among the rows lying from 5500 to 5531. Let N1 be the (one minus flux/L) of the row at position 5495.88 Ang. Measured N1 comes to 0.021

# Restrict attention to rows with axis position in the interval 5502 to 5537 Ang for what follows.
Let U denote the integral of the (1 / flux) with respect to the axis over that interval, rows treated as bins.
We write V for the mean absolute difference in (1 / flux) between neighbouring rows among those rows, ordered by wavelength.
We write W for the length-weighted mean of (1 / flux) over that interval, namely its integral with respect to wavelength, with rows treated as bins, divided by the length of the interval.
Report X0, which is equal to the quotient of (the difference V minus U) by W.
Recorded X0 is -35.0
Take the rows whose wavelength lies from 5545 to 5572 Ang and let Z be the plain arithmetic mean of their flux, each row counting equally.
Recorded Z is 7.66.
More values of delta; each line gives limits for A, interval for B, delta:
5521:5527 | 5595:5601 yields -5.01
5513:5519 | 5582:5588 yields -4.89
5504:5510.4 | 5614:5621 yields -5.03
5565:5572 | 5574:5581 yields -5.42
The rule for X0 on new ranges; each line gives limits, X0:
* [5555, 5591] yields -36.0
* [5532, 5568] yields -36.0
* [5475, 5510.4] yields -35.4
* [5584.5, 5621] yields -36.5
